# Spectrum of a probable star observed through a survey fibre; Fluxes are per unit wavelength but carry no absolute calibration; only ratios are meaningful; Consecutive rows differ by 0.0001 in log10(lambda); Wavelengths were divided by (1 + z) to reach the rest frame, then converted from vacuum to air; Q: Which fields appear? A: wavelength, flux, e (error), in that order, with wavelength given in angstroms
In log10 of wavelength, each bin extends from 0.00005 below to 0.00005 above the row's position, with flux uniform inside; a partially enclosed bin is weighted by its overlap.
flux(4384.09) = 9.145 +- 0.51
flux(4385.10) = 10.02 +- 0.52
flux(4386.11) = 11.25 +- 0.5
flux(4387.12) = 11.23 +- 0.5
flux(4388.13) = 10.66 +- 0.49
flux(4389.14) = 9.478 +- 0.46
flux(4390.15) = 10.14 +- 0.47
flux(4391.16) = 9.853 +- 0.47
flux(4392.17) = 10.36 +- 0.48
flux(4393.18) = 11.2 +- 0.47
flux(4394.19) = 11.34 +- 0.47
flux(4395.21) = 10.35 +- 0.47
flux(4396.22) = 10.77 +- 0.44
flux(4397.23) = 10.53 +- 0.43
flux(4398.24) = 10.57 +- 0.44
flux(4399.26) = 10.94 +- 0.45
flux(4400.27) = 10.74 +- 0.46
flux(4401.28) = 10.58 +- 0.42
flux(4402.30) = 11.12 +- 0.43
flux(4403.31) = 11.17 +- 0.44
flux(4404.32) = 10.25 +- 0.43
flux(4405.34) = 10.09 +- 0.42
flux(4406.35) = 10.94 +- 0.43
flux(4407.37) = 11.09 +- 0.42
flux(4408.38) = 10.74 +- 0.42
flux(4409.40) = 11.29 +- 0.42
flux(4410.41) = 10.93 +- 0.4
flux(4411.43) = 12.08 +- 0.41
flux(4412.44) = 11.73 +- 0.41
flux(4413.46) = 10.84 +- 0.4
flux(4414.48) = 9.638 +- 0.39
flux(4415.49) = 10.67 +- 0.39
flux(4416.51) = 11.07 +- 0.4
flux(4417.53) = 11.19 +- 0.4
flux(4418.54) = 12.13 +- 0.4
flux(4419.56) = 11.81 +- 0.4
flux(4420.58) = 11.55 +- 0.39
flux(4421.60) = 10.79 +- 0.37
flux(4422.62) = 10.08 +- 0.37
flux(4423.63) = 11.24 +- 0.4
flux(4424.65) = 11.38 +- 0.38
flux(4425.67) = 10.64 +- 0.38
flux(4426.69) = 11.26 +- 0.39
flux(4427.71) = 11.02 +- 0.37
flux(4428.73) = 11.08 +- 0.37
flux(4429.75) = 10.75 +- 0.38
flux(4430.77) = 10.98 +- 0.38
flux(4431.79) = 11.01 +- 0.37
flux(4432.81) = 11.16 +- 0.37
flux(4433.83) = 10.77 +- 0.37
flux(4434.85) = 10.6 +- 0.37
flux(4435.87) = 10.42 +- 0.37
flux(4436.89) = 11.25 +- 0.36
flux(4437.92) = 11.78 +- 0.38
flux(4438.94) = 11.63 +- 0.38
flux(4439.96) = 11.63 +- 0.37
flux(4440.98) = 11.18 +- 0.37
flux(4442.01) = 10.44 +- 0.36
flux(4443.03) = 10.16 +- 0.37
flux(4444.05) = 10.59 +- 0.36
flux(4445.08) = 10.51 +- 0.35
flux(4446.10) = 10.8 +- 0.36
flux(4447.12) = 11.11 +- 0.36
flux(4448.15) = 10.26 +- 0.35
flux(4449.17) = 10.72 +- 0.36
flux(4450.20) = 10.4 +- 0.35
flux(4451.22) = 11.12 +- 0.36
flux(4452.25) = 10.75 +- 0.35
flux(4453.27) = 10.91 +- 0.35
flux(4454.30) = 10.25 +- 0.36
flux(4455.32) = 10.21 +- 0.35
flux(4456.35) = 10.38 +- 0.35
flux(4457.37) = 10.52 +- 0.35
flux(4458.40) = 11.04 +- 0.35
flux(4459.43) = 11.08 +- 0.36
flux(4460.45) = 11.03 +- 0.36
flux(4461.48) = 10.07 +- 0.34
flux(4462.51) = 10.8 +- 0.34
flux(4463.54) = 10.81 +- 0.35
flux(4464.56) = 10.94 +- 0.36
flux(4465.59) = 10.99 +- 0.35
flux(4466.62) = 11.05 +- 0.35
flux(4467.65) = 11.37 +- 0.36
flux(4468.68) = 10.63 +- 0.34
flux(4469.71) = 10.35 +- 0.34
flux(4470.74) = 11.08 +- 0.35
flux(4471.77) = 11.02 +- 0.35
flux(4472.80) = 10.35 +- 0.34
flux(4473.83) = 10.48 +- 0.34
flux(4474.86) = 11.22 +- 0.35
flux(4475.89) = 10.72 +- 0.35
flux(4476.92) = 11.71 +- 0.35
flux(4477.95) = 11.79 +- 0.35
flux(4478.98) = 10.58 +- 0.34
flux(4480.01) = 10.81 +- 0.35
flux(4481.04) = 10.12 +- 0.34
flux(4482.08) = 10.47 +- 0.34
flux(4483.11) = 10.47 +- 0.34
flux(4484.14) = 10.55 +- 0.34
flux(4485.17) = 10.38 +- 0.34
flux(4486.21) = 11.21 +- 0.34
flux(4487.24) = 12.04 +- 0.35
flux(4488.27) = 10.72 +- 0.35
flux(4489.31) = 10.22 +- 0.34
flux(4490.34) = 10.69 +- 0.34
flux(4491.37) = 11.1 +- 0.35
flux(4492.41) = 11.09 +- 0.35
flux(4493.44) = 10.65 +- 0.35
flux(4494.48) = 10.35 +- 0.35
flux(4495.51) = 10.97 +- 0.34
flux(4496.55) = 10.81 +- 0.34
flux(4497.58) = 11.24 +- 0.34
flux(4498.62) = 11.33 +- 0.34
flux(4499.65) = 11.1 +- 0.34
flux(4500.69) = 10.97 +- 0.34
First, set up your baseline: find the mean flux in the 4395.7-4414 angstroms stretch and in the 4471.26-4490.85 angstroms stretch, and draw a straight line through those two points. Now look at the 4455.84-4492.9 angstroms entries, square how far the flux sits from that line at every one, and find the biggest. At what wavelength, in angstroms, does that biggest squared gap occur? 4487.24 angstroms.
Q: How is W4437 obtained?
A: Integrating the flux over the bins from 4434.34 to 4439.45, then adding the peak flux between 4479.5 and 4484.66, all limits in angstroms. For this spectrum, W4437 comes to 67.7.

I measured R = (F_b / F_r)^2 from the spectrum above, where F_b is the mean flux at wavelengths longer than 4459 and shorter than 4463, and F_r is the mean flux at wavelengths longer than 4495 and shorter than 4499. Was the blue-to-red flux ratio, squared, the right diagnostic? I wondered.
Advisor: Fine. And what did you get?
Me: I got 0.94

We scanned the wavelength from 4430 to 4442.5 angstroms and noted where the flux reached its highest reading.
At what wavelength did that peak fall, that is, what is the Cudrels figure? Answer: 4437.92 angstroms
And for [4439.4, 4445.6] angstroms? 4439.96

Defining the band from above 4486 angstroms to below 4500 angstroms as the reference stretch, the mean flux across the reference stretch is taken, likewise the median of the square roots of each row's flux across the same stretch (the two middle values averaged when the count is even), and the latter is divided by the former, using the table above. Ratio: 0.303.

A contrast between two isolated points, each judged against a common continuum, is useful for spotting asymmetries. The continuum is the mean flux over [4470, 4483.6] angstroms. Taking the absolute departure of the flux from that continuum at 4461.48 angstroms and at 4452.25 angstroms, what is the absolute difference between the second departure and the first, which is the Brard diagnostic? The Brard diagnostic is 0.7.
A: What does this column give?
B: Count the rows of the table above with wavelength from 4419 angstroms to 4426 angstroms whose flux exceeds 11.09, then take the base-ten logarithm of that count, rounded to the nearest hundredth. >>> 0.60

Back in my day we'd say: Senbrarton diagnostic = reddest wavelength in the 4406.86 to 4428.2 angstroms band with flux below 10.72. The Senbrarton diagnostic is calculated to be 4425.67 angstroms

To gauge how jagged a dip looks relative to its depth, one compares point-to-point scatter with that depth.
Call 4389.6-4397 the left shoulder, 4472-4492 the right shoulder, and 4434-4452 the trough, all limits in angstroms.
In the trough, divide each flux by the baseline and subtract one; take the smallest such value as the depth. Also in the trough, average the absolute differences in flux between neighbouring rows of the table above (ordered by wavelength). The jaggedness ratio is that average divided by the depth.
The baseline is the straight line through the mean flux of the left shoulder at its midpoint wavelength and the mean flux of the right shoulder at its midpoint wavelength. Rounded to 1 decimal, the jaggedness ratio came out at -8.0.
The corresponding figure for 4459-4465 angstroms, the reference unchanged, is -5.8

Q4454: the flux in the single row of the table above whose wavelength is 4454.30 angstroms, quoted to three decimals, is 10.250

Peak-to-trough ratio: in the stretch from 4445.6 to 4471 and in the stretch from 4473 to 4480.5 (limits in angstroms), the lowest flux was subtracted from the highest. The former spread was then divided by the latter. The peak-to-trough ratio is 0.99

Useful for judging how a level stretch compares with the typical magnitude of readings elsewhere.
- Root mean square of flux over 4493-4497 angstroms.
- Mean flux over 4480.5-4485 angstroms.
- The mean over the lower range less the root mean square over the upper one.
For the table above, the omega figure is -0.3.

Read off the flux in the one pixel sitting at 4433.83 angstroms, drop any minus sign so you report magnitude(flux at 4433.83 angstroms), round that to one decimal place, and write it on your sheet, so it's 10.8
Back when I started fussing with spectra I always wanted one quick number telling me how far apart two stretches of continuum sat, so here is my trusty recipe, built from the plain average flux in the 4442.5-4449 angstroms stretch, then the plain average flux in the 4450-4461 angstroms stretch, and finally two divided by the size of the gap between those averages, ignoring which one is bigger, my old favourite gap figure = 16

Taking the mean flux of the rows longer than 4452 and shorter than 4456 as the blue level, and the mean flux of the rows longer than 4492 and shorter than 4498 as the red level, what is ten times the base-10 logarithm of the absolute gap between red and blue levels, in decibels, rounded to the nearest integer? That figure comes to -5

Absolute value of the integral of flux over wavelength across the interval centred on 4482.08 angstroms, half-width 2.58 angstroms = 54.1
